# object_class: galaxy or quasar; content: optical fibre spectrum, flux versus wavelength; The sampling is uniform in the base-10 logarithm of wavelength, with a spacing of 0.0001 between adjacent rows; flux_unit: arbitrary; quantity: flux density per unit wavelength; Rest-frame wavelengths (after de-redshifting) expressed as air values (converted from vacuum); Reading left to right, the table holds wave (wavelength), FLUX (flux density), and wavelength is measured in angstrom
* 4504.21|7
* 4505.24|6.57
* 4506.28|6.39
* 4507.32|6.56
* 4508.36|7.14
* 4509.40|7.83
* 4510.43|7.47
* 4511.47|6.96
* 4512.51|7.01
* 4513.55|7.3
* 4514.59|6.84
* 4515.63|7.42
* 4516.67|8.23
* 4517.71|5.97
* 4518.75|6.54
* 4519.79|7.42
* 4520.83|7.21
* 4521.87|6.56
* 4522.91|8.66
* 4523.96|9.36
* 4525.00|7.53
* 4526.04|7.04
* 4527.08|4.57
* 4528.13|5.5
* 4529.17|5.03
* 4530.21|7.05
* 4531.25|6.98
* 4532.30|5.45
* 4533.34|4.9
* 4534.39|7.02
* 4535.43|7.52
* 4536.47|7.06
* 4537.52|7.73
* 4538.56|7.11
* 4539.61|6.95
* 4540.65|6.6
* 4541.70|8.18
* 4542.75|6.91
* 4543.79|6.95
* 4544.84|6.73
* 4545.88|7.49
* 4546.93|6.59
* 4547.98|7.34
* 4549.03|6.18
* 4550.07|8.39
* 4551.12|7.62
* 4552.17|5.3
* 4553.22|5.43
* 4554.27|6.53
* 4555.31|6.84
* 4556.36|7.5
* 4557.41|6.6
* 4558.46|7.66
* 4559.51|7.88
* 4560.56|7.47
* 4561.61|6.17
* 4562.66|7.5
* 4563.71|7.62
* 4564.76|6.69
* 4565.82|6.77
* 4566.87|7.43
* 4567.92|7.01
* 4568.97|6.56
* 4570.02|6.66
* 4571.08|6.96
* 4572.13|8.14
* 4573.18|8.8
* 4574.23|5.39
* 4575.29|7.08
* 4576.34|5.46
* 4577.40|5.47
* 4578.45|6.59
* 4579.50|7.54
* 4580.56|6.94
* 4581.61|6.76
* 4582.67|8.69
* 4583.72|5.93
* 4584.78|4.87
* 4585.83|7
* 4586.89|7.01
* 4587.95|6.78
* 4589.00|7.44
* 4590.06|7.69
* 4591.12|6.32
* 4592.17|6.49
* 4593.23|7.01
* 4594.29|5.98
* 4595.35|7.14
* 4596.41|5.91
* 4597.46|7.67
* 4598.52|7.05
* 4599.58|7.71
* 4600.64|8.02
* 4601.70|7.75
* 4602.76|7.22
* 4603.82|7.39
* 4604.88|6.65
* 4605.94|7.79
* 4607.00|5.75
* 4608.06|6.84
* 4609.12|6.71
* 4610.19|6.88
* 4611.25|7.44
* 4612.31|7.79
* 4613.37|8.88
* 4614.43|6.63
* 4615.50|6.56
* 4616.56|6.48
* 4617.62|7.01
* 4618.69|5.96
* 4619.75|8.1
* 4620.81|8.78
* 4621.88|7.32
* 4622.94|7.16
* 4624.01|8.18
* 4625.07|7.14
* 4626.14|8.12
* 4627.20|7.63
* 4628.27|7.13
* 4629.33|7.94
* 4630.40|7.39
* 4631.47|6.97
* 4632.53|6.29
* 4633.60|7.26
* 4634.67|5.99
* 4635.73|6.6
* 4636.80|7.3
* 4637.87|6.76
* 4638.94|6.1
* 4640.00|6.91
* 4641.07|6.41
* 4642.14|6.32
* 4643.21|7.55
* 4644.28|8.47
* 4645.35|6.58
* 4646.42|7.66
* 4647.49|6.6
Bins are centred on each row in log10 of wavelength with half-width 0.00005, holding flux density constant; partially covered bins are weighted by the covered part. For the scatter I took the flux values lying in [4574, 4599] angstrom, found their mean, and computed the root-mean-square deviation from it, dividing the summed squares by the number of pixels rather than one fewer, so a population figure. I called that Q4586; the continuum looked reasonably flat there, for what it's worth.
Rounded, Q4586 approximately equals 0.87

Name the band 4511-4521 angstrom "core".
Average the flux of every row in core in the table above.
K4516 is 7.09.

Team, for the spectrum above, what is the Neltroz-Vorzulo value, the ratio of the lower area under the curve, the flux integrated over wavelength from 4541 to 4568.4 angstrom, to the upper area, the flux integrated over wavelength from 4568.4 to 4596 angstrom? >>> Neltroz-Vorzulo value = 1.03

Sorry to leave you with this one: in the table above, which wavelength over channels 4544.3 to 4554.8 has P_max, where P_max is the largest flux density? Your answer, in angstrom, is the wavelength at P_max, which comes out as 4550.07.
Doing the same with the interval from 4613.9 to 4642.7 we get 4620.81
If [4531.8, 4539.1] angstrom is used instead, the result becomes 4537.52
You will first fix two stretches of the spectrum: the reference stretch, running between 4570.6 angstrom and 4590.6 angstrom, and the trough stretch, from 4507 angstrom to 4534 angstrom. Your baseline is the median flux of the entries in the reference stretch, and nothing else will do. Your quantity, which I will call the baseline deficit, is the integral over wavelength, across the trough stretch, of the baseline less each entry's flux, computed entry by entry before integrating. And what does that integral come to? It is 2.5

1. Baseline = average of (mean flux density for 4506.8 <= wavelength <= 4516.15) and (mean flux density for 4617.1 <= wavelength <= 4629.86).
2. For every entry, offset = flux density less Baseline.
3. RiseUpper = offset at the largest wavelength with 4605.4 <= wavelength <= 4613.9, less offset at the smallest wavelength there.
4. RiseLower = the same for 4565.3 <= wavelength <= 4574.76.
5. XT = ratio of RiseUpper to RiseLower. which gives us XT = -0.8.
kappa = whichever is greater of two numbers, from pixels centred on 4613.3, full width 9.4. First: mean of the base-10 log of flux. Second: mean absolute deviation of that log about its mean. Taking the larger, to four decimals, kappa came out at 0.8524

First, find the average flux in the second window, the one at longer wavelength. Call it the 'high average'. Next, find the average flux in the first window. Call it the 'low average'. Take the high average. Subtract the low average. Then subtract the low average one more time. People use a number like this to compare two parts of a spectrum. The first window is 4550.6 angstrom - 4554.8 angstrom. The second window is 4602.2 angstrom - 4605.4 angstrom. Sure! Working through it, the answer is -5.4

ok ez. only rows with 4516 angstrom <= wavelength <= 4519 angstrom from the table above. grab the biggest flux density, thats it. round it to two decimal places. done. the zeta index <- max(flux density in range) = 8.23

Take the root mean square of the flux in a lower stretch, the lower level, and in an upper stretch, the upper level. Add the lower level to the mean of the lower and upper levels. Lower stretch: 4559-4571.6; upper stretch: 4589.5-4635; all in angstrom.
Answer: 14.2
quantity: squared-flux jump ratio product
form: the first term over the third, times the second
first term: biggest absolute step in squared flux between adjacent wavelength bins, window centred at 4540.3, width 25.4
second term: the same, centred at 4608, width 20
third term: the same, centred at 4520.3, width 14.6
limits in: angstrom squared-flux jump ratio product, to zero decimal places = 35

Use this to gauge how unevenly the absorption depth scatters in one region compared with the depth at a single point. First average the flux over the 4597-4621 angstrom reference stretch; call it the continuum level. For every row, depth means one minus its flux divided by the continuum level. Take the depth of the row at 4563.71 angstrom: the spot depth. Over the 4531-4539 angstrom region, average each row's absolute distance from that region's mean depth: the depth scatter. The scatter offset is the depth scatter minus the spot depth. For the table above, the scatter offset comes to 0.16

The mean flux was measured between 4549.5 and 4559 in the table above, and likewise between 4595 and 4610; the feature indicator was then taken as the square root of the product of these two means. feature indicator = 6.99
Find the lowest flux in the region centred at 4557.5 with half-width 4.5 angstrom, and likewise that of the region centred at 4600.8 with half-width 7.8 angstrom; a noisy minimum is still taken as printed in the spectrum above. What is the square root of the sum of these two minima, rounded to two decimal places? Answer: 3.34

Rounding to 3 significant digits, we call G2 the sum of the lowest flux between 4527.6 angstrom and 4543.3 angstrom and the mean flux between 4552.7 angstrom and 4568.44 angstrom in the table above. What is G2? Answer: 11.9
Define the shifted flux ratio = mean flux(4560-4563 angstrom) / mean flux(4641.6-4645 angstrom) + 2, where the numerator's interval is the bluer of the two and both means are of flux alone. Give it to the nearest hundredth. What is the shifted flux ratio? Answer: 2.95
